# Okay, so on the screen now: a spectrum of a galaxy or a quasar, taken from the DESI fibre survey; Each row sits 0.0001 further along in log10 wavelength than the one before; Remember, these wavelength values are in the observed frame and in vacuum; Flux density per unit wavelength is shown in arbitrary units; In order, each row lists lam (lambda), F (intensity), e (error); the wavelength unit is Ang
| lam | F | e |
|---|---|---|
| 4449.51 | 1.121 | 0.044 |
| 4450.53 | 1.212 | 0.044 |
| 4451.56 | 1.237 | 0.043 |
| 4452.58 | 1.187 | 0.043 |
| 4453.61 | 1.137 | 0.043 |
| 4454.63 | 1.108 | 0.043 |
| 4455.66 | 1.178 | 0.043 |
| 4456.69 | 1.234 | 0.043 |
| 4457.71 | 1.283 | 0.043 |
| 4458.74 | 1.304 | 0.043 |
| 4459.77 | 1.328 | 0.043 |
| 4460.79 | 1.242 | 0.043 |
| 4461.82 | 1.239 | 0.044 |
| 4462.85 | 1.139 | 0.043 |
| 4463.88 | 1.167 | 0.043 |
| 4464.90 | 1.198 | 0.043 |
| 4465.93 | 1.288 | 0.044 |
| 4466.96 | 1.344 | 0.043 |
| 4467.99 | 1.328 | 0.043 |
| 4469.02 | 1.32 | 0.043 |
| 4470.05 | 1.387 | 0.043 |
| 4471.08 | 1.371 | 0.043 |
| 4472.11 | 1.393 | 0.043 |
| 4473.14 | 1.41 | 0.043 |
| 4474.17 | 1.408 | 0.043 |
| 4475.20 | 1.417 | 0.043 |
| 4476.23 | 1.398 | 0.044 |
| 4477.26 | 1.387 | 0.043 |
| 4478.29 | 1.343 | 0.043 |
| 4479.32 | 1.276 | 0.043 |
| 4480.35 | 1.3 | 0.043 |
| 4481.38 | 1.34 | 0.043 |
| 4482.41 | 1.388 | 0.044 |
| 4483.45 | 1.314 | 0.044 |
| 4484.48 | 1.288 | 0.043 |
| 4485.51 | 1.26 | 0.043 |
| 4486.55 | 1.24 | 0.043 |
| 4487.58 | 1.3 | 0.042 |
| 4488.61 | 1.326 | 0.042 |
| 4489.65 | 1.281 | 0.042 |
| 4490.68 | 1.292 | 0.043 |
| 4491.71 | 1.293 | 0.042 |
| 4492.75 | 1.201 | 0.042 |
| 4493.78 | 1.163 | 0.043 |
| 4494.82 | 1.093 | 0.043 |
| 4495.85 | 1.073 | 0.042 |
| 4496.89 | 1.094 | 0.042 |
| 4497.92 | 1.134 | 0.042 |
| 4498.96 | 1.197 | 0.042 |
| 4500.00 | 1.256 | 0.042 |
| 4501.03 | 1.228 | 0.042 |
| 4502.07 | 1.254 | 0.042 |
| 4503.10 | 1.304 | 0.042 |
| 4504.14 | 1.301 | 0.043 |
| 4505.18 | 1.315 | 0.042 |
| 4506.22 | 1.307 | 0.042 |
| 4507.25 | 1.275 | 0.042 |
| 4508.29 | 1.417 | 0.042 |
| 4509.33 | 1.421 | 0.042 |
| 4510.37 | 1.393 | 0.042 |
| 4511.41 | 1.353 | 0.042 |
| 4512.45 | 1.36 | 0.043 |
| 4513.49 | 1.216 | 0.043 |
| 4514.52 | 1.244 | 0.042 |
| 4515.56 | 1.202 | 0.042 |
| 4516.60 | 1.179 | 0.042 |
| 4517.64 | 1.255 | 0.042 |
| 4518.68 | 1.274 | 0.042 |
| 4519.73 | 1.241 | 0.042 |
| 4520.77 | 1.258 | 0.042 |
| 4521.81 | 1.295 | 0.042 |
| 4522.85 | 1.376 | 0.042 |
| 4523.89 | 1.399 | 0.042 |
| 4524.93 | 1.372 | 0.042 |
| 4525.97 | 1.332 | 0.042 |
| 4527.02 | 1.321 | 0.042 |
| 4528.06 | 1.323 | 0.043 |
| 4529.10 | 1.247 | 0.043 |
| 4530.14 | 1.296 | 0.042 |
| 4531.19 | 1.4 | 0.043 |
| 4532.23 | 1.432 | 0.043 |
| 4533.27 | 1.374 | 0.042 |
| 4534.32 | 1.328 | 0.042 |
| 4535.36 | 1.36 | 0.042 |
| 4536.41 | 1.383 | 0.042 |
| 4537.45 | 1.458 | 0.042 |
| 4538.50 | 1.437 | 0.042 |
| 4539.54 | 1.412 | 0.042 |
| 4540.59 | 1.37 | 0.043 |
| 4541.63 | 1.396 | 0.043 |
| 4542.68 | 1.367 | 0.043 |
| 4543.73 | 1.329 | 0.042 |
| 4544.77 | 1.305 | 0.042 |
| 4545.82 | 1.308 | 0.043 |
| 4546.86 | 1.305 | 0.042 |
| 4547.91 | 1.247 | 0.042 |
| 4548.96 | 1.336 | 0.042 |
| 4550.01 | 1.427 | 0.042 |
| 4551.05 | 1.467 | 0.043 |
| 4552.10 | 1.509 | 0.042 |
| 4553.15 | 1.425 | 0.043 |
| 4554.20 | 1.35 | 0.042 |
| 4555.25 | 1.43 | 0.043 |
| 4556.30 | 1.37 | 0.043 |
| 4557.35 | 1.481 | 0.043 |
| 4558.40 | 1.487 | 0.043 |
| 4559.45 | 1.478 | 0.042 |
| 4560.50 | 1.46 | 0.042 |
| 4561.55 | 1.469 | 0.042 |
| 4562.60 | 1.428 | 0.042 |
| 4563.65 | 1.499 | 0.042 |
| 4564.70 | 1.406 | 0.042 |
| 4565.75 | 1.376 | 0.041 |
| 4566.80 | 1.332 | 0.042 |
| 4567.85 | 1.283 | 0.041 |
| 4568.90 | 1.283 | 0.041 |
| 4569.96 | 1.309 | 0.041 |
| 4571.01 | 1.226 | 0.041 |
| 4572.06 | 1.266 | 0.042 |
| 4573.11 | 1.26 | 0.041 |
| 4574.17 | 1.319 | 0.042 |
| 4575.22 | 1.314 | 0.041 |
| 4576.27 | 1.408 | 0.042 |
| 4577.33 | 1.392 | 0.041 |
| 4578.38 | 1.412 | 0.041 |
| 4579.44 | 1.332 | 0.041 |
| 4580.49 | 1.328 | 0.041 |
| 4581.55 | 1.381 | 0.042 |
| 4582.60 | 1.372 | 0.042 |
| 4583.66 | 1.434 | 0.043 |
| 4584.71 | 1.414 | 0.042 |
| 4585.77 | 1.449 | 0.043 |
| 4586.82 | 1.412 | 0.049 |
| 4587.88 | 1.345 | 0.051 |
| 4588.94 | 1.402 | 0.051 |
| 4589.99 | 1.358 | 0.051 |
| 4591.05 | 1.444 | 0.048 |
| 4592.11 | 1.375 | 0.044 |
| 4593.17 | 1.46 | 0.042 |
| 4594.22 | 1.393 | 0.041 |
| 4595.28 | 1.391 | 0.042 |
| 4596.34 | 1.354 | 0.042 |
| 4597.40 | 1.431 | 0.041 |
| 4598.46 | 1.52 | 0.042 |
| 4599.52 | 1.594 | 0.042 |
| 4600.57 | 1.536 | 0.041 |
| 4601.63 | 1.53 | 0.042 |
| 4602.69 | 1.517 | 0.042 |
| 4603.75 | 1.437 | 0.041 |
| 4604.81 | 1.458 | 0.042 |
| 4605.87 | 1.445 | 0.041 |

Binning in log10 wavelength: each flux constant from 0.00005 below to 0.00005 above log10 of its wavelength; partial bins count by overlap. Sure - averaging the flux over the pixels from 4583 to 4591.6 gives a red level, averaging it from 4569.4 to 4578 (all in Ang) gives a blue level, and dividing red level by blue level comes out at 1.07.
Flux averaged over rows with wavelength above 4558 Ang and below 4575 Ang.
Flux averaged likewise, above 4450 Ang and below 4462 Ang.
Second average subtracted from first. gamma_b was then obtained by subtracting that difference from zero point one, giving -0.04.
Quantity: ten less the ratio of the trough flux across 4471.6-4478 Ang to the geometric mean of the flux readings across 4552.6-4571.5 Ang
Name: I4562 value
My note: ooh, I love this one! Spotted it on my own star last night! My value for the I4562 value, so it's 9.00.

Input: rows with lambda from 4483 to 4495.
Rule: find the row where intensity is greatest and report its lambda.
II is 4488.61 Ang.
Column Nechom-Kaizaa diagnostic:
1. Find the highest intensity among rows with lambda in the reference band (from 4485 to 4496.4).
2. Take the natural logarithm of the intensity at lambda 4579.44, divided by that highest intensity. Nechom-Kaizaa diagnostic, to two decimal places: 0.00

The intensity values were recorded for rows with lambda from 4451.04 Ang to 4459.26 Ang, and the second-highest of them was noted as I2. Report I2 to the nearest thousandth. 1.283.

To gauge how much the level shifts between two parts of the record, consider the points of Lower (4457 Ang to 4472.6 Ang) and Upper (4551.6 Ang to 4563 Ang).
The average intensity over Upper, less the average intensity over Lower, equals 0.16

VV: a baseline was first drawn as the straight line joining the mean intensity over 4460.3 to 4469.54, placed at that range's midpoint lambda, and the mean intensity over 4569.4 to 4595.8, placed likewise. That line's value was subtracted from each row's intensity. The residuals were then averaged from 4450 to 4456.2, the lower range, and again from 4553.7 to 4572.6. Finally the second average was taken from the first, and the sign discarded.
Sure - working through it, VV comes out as 0.10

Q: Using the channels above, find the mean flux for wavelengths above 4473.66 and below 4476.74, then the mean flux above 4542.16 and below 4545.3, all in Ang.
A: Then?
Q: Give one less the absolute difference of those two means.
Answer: 0.93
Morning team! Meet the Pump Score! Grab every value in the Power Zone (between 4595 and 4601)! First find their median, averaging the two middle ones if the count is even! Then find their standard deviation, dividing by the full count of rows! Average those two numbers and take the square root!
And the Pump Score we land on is 0.883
